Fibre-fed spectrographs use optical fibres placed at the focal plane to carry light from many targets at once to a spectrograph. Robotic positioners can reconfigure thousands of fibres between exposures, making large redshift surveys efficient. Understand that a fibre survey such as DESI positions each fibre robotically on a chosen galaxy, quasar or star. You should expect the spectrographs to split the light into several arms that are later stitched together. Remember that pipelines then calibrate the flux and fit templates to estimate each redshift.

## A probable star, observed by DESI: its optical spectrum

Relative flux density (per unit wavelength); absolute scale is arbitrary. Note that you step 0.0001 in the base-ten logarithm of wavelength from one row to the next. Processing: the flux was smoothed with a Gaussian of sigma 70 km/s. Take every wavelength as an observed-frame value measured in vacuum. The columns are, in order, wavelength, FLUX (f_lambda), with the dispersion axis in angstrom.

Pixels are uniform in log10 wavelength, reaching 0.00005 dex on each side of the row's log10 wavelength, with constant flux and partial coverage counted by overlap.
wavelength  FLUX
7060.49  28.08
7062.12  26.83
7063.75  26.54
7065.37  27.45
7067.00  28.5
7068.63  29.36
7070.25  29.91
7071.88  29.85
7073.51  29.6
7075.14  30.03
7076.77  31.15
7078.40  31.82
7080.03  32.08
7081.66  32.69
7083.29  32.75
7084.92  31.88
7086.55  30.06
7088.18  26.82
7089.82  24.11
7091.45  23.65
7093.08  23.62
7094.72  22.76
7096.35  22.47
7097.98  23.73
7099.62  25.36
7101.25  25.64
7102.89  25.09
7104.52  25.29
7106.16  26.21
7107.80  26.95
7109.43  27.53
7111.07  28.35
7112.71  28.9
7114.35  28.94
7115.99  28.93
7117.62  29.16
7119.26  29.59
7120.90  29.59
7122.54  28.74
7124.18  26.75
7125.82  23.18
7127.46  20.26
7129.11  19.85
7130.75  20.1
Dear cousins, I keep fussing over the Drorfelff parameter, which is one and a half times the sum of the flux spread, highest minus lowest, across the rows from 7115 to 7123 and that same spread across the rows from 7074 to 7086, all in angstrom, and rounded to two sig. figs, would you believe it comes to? 5.4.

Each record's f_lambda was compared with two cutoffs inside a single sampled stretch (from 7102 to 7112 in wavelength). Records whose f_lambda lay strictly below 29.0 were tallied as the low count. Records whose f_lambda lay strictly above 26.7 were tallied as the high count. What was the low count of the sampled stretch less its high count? 3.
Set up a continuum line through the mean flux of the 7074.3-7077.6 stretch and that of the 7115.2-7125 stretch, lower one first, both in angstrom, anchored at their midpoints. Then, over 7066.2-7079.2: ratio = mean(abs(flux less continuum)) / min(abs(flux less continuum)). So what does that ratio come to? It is 2.0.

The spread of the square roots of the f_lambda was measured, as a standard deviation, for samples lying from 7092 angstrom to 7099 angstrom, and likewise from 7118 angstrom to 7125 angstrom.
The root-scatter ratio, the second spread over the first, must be 1.9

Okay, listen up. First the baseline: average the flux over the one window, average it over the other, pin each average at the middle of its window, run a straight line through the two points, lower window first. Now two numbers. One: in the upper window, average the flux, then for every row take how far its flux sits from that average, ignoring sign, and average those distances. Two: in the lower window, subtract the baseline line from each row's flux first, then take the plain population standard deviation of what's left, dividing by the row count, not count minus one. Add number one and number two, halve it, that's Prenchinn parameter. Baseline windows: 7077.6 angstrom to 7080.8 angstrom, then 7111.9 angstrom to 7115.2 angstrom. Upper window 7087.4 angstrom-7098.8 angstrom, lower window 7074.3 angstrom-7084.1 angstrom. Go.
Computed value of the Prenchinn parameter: 1.0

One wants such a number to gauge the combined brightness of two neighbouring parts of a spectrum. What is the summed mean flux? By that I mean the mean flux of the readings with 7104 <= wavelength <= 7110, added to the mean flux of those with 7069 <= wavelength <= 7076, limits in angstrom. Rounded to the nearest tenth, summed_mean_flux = 56.3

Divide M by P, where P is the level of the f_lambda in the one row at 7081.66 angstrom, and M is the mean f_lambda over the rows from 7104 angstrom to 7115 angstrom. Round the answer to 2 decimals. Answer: 0.84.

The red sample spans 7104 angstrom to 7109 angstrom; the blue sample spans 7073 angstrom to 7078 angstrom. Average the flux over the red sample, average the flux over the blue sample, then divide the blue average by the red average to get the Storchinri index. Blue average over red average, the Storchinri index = 1.16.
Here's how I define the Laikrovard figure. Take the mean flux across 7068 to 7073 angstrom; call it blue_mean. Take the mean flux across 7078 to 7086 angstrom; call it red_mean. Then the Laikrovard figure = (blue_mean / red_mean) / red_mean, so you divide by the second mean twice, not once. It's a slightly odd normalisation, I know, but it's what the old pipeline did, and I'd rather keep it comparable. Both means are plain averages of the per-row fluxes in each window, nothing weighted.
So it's 0.029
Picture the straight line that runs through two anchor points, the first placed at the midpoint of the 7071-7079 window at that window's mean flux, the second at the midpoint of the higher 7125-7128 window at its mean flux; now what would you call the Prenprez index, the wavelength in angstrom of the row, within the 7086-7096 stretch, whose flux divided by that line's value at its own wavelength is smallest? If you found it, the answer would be 7094.72 angstrom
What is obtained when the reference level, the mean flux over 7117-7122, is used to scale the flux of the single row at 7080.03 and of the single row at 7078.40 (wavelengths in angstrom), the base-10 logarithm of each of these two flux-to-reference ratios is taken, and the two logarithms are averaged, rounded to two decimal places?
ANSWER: 0.04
